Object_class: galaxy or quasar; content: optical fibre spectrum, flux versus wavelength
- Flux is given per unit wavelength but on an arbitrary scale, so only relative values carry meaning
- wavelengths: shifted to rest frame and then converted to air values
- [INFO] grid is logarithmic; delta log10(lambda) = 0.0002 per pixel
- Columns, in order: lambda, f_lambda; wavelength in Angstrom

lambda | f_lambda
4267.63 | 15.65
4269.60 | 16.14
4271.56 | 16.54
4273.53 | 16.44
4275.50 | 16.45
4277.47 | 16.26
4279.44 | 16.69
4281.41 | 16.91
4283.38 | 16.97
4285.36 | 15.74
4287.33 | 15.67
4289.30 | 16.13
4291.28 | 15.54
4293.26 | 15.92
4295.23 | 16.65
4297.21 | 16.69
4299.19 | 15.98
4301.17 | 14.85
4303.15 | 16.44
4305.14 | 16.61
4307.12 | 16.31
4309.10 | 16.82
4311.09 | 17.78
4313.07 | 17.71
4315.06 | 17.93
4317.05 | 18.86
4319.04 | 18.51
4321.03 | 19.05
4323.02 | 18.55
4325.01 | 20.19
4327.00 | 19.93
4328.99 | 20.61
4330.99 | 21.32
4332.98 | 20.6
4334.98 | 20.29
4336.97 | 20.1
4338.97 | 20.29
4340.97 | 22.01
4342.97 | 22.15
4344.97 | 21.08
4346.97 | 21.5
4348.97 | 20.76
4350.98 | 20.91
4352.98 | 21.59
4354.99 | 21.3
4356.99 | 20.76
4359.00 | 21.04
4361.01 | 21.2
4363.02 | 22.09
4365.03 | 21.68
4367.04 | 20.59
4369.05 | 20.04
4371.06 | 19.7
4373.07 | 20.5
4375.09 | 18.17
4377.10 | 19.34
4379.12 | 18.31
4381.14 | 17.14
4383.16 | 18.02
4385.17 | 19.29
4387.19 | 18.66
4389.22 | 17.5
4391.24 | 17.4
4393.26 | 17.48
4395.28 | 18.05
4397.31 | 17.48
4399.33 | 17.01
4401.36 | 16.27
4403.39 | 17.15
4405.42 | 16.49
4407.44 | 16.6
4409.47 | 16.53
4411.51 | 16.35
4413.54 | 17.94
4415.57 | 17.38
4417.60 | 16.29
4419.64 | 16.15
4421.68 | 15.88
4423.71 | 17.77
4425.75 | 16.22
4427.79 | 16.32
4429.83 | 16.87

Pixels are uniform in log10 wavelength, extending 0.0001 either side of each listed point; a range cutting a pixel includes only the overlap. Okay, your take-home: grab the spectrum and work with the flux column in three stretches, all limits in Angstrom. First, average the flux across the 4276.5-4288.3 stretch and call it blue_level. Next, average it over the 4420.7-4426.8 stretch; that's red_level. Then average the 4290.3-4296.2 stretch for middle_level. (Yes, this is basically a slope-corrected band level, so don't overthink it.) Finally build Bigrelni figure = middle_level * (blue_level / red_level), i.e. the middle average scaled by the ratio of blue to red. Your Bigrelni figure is 15.8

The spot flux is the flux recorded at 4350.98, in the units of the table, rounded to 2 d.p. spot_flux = 20.91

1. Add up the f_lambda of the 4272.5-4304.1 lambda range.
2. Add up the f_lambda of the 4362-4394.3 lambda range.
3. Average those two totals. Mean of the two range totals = 283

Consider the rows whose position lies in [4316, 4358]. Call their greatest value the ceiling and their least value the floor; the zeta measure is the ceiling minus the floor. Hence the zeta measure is 3.6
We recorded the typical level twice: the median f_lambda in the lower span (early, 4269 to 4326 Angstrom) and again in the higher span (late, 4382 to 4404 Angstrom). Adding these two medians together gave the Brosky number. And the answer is 34.1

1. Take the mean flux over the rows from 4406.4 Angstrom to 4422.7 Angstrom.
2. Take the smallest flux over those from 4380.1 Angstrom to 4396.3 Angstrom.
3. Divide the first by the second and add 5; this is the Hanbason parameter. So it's 5.97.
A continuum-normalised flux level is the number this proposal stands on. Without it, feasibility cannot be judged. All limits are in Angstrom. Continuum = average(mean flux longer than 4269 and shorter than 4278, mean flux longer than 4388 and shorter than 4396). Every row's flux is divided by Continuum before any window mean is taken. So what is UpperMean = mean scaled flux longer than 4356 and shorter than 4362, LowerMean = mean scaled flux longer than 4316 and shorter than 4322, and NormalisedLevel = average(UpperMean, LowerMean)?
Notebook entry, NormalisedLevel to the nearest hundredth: 1.17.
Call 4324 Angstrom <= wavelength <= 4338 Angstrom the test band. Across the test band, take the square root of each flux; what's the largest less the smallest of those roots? 0.15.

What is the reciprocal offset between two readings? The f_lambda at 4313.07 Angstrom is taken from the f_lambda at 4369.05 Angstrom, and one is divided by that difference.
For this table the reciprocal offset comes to 0.4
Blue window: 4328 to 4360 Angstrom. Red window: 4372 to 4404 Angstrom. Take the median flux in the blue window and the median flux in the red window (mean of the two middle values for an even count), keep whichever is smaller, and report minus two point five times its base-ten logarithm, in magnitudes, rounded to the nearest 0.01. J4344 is -3.12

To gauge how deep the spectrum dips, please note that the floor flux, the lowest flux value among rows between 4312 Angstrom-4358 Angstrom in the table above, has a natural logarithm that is 2.87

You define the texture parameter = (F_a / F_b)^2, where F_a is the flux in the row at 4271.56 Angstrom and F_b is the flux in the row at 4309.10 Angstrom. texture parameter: 0.97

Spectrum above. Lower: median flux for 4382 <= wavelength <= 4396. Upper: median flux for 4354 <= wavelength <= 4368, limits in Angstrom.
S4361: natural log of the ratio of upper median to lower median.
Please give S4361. 0.16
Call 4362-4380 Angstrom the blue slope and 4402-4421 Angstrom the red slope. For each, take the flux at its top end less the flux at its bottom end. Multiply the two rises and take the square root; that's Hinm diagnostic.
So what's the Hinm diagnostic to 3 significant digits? 1.94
